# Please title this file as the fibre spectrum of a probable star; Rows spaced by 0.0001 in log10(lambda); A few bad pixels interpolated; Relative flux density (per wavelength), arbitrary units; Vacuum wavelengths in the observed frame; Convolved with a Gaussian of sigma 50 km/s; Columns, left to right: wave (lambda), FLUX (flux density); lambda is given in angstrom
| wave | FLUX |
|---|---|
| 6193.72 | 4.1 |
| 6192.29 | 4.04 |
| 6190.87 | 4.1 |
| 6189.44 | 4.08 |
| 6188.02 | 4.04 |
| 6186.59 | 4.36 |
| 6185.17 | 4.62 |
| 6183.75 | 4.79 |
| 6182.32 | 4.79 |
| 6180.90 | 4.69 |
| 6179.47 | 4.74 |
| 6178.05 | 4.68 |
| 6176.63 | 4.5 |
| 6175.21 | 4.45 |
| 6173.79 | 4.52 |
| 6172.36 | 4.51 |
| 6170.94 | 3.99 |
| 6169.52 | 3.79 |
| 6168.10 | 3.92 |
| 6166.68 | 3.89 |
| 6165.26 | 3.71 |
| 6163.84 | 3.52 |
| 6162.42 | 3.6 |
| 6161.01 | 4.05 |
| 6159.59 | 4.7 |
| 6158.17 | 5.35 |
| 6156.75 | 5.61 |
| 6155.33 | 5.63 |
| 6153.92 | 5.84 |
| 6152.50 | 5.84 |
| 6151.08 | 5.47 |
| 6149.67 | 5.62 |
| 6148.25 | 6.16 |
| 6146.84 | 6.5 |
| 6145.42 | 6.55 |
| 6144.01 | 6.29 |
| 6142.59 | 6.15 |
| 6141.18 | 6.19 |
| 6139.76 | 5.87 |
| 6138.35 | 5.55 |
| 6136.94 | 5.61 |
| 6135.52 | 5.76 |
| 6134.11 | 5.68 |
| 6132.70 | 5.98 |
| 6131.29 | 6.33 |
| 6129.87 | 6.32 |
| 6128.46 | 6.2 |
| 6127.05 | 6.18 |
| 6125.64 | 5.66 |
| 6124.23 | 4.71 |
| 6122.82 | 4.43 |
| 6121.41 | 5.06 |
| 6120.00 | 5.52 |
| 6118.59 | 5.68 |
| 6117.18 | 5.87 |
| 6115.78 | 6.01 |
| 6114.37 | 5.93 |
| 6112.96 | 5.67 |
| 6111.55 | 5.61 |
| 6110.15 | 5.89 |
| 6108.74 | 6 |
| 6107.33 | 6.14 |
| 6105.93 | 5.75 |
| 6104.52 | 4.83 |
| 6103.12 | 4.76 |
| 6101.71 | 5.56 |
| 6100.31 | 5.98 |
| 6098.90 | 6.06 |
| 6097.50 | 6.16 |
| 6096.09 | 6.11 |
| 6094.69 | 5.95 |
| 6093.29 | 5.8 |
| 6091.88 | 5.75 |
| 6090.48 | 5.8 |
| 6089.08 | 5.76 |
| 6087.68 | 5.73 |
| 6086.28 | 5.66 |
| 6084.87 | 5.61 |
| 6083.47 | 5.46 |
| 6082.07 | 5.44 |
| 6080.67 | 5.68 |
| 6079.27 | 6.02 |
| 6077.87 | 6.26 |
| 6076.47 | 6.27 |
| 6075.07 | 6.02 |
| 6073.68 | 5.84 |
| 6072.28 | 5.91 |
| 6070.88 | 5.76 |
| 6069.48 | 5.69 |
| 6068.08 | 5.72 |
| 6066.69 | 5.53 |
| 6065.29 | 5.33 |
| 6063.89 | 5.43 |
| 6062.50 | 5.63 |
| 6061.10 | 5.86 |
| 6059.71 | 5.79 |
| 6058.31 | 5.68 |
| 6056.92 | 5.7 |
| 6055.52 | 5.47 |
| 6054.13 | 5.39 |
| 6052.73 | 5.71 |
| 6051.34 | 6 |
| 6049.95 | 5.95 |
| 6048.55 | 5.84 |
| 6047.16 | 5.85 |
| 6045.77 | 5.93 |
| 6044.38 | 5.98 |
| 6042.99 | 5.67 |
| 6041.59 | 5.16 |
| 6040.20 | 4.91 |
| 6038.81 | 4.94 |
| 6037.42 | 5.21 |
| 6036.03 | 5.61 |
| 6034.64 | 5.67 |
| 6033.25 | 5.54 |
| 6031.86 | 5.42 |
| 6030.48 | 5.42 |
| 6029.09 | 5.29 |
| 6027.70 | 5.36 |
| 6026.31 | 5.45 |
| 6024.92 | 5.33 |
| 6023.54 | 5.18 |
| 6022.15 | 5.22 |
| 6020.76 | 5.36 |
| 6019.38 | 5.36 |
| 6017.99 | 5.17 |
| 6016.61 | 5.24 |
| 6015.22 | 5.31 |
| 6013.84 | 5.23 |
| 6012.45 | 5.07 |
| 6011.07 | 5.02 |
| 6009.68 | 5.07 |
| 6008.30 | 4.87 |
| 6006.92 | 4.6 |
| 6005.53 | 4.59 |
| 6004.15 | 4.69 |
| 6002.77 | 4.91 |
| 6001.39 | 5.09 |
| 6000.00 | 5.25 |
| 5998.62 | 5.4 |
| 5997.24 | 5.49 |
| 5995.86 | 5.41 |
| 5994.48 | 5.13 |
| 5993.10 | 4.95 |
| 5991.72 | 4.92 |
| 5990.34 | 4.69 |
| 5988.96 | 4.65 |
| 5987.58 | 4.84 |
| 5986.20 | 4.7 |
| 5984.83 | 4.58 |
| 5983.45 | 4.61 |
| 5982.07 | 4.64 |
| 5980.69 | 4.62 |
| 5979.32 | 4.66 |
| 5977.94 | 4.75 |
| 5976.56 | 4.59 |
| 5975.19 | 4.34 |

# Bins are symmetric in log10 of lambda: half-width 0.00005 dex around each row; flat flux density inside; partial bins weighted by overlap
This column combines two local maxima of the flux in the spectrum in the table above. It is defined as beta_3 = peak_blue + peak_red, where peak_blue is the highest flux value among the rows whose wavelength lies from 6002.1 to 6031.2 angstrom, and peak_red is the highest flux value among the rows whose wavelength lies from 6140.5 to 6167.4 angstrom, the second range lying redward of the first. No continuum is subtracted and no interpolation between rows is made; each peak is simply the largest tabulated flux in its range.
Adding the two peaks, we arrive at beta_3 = 12.0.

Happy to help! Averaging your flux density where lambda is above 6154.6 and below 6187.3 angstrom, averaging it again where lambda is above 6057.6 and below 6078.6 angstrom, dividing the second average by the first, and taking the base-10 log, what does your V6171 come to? 0.11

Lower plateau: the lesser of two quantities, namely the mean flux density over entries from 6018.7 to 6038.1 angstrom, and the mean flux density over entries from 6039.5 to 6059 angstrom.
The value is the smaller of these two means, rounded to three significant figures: 5.39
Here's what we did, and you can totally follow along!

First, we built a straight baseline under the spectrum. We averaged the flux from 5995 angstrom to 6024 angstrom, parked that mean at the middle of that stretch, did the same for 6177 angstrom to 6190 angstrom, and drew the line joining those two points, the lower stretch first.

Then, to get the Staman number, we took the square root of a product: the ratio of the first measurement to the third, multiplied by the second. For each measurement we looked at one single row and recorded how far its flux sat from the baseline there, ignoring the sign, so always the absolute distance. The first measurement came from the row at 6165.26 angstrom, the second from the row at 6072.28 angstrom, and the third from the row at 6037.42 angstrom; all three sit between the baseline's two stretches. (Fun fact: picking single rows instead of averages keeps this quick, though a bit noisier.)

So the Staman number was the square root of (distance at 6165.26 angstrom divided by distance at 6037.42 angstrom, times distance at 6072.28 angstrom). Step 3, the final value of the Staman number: 2.20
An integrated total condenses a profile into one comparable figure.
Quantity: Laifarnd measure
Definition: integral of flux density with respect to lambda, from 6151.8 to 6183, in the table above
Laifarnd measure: 142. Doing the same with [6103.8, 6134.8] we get 177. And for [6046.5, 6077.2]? 176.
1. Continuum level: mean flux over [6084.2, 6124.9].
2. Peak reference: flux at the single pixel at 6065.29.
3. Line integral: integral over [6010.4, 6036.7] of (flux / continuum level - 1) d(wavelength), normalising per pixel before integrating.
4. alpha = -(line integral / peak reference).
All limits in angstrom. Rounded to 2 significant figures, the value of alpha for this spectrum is 0.28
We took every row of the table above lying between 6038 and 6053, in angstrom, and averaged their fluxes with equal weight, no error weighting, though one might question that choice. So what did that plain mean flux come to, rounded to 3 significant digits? 5.63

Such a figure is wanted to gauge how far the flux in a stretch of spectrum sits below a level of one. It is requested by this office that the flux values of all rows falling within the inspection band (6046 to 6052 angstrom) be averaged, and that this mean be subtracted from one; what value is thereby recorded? -4.91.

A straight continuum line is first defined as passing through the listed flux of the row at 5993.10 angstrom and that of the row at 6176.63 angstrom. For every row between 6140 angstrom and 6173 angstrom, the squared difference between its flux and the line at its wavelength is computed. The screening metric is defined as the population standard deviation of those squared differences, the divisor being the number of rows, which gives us 1.1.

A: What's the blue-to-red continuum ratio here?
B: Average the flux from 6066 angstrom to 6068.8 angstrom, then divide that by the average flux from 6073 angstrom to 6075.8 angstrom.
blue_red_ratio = 0.95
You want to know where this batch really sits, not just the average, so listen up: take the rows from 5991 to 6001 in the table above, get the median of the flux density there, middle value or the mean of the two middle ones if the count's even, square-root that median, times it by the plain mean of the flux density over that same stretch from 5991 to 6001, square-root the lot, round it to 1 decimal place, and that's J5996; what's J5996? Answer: 3.5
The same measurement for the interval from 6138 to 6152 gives 3.9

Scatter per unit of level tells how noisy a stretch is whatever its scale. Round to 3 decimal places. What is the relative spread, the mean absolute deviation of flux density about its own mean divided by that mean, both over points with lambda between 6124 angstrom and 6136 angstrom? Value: 0.063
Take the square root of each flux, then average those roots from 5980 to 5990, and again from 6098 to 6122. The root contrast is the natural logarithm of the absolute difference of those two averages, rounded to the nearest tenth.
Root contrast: -1.5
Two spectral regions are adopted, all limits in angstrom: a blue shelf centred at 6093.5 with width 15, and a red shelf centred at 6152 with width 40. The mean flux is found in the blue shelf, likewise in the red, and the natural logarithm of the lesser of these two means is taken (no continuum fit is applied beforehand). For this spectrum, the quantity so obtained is 1.66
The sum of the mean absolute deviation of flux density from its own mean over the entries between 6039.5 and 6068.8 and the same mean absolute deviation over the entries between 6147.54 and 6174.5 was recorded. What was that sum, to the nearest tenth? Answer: 1.0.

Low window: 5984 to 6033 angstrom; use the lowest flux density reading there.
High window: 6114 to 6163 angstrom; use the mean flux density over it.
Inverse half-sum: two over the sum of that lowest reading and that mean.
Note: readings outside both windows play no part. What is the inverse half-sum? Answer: 0.195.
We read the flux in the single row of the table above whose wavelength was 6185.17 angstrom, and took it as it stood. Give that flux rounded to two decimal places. 4.62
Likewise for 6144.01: 6.29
